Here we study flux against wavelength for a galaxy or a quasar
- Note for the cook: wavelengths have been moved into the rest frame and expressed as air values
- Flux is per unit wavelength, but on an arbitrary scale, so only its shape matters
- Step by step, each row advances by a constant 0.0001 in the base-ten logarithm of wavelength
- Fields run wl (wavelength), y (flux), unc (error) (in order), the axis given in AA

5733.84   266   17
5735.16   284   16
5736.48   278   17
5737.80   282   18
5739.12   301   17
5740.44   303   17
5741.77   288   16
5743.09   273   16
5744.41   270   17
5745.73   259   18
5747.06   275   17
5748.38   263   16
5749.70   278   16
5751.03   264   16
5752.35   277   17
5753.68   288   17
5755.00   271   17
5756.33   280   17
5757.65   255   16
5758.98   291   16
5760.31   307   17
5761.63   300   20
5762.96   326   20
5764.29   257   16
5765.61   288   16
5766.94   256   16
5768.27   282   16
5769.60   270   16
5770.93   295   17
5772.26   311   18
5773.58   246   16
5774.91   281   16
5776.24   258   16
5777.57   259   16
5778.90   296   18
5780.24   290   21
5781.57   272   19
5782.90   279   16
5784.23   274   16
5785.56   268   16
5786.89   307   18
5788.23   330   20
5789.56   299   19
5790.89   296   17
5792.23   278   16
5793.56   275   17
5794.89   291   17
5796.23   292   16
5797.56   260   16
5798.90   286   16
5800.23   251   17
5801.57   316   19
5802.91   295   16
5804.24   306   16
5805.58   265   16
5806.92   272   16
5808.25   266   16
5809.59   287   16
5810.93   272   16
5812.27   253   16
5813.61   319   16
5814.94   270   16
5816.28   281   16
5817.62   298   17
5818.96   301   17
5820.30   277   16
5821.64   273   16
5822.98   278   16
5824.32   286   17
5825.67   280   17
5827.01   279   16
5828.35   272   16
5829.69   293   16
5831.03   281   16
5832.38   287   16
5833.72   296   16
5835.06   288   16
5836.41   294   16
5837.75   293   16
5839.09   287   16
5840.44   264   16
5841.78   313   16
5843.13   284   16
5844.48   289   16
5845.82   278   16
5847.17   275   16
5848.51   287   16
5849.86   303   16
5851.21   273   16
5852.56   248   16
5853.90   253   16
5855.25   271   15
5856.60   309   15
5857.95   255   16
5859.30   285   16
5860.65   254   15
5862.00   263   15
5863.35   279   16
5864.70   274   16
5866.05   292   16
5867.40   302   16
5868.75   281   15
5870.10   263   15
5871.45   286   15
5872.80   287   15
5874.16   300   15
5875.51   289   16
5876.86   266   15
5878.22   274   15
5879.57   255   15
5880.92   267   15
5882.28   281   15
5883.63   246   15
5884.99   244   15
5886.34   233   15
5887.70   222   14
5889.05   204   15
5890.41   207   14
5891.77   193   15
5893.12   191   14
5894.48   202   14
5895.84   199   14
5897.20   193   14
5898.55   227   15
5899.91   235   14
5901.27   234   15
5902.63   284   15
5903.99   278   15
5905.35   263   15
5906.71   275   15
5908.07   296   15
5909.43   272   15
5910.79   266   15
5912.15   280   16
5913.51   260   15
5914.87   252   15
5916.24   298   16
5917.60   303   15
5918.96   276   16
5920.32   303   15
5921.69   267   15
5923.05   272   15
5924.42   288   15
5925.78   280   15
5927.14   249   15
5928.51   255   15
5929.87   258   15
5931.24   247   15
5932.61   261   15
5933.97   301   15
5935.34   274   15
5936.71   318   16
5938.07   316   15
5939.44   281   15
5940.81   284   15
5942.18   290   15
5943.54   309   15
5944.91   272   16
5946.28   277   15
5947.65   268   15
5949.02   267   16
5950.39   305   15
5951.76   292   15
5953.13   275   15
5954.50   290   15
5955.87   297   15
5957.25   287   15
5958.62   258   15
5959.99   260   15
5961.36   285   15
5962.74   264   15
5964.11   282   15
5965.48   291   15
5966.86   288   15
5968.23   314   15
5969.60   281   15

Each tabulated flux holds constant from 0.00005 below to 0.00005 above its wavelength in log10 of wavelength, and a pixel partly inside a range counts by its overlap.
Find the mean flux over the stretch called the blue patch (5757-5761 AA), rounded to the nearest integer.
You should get 284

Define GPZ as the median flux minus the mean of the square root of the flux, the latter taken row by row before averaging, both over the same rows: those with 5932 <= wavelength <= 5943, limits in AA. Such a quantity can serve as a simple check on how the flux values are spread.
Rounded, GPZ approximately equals 270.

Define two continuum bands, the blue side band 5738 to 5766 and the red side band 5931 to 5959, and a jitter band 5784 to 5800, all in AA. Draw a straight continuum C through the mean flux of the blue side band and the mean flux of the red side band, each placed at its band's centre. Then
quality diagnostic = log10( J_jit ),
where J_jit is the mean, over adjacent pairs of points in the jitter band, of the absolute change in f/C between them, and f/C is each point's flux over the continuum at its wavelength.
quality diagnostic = -1.20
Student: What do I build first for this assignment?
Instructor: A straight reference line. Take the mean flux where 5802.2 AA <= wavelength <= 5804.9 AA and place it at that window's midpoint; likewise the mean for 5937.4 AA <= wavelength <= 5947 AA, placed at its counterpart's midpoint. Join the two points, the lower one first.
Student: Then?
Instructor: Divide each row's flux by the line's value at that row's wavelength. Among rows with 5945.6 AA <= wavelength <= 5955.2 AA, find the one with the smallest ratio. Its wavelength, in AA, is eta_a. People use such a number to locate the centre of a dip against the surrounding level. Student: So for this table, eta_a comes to 5949.02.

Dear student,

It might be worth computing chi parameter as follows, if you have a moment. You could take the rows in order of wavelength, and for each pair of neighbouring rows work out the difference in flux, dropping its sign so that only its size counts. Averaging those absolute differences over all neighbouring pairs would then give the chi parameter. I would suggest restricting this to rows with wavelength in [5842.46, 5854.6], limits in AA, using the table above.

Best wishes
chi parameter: 13.4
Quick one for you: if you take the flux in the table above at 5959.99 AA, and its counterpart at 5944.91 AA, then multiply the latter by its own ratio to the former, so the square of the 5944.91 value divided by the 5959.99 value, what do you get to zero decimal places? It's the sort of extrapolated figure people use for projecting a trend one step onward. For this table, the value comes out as 285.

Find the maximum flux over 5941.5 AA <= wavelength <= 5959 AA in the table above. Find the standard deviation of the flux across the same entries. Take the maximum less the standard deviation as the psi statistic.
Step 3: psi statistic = 294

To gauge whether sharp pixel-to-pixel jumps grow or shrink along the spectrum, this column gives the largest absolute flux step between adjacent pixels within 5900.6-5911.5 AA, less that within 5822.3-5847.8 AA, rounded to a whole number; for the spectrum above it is 1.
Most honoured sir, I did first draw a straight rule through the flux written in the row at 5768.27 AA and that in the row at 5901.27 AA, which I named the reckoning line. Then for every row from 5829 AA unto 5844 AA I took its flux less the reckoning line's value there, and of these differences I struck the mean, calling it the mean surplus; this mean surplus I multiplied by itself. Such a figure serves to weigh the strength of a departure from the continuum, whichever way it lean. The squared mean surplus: 1004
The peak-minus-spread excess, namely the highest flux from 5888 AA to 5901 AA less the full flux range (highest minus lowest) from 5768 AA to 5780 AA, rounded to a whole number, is 170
